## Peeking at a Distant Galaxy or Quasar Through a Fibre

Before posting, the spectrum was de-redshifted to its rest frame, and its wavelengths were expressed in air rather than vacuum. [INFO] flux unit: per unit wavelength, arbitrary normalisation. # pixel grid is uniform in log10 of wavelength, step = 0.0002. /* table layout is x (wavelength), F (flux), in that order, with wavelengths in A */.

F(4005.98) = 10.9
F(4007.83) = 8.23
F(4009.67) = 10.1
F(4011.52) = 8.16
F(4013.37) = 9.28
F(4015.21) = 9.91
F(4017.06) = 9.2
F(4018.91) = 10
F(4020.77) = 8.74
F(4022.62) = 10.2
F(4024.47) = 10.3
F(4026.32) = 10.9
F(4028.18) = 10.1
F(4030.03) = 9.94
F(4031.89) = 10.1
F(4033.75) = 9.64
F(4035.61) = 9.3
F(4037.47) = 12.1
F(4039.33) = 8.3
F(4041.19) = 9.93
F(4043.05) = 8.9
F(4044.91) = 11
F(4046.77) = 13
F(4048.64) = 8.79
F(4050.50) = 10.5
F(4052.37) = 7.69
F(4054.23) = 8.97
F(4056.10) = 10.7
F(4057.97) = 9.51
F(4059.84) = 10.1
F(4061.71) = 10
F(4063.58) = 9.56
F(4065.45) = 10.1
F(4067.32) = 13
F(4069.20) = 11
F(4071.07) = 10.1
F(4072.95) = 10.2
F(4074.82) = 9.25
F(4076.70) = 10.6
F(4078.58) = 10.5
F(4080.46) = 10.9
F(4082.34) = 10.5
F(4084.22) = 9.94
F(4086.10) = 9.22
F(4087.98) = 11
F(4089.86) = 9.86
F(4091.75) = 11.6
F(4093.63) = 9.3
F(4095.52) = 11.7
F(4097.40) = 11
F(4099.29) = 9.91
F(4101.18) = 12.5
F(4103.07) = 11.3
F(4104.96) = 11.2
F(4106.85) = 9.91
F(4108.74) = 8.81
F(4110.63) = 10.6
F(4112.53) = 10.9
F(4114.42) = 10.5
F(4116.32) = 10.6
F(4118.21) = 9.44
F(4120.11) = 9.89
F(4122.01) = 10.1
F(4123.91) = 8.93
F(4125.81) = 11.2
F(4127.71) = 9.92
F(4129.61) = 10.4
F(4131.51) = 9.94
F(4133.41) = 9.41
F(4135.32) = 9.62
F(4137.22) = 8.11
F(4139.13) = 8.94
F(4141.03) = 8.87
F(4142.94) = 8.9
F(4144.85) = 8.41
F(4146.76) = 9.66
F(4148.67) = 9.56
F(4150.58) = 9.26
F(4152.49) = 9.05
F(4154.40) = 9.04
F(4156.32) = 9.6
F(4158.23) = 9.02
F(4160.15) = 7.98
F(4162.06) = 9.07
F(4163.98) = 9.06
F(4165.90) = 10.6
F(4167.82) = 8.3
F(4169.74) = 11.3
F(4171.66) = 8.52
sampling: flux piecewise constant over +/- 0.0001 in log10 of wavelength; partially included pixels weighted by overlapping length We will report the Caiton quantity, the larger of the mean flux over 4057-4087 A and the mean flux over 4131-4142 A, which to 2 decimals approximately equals 10.28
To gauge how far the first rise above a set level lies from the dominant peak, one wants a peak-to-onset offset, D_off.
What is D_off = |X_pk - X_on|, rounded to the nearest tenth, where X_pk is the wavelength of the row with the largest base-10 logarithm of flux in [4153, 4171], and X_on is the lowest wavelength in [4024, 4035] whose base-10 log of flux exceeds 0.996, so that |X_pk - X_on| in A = 145.3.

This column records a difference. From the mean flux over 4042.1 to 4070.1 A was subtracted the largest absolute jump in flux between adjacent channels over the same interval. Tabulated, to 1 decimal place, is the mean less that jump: 6.0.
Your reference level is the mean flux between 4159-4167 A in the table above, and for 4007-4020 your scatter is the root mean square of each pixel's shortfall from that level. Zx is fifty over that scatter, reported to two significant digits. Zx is 66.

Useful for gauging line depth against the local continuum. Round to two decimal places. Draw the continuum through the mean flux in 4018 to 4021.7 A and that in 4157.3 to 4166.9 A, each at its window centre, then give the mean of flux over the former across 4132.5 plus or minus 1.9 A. 1.05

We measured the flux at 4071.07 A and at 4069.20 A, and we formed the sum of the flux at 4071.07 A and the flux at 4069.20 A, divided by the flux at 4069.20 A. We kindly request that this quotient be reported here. 1.92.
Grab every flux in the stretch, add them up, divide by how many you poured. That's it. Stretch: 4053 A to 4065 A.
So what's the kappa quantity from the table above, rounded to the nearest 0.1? 9.8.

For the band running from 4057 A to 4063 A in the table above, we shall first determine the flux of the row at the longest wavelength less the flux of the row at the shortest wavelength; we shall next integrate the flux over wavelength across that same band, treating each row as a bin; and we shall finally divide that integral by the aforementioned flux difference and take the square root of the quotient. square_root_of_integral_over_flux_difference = 11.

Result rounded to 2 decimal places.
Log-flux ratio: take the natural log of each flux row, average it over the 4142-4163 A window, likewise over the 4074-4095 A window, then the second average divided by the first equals 1.06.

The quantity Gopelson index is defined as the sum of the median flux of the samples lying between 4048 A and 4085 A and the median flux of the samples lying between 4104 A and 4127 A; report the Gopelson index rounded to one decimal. 20.4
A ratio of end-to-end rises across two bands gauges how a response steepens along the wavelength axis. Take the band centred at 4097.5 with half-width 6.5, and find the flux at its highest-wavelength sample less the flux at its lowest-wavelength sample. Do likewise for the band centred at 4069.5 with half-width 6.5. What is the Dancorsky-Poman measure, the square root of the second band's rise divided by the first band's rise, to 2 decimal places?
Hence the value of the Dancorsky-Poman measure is 1.02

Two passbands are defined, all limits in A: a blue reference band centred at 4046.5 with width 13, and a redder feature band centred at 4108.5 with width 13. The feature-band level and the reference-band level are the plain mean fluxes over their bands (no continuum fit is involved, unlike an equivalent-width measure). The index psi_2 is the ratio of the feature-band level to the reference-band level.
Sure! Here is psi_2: 1.05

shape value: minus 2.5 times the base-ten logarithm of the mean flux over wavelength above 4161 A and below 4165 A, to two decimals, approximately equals -2.39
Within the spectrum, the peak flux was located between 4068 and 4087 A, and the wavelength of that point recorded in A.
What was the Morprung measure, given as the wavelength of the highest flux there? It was 4069.20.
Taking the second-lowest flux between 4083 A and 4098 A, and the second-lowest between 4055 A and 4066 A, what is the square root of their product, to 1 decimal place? 9.4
